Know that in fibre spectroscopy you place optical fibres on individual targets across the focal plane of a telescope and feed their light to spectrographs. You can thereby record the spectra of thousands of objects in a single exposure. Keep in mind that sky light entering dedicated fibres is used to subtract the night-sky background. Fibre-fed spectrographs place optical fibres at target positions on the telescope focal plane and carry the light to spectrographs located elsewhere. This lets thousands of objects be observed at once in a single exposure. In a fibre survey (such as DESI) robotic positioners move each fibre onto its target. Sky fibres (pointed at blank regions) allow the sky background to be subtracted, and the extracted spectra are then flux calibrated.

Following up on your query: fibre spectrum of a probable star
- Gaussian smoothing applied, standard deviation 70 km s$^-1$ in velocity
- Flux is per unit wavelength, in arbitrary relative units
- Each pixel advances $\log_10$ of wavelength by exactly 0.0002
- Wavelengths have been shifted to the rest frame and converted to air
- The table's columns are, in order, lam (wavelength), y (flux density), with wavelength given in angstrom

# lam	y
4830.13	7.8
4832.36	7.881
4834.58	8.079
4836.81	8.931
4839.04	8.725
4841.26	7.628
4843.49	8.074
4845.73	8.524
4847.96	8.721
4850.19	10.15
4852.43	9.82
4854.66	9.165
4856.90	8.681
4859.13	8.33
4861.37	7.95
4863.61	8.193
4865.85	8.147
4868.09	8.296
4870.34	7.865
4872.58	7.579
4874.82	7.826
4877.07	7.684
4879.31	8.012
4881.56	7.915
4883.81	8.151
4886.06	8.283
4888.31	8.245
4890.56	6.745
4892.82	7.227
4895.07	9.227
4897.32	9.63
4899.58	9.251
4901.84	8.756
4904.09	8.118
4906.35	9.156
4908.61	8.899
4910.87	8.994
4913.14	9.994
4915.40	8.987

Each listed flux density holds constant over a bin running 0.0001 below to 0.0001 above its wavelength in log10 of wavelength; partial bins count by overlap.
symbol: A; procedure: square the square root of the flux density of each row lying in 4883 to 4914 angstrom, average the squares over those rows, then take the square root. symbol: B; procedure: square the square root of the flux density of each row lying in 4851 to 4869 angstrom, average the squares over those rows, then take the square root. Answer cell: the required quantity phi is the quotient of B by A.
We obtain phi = 0.997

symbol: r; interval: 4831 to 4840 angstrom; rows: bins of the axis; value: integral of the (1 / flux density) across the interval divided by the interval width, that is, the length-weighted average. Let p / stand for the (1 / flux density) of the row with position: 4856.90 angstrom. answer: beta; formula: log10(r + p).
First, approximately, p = 0.115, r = 0.120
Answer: -0.629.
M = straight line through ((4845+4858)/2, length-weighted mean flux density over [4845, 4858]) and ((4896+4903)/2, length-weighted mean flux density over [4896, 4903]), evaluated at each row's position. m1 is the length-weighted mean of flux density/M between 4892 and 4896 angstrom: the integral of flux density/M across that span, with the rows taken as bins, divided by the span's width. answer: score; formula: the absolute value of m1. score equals 0.897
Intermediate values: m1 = 0.897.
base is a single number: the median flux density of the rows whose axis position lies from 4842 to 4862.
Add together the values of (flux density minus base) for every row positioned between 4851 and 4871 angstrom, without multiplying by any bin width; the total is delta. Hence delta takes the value -2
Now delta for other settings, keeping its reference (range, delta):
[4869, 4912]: -7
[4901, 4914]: 2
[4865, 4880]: -5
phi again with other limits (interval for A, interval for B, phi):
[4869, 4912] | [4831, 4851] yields 1.014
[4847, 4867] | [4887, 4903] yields 0.980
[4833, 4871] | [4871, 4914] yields 0.992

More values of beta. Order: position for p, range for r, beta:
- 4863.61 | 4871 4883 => -0.602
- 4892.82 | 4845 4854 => -0.609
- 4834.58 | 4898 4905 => -0.623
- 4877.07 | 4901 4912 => -0.612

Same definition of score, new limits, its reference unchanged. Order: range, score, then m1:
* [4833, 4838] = 0.919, 0.919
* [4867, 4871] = 0.879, 0.879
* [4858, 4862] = 0.889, 0.889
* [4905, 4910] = 0.975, 0.975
